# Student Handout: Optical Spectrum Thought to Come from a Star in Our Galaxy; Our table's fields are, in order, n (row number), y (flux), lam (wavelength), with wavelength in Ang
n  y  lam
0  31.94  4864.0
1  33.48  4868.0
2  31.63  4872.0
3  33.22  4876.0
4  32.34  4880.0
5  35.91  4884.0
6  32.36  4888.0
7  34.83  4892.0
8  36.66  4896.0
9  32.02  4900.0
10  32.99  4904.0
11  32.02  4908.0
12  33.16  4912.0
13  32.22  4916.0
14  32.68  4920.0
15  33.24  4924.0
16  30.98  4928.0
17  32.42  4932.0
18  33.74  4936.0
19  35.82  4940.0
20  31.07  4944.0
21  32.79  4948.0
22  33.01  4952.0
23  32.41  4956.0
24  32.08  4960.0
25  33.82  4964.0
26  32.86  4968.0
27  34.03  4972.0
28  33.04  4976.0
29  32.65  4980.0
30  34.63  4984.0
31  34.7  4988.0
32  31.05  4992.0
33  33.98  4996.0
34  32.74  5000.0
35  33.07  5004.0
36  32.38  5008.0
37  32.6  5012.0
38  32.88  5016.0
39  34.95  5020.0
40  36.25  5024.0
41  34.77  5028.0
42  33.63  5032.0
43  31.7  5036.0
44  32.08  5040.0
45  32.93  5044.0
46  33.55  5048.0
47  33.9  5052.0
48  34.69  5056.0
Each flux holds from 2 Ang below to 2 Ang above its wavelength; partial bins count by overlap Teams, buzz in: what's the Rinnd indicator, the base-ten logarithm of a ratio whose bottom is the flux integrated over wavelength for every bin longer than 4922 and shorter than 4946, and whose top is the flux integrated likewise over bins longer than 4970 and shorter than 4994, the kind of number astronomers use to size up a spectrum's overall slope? 0.006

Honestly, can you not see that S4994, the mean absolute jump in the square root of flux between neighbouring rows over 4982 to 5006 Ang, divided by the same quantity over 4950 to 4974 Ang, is 1.7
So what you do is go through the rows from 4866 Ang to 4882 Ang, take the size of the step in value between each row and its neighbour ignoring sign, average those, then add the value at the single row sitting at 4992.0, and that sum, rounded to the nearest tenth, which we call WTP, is 32.5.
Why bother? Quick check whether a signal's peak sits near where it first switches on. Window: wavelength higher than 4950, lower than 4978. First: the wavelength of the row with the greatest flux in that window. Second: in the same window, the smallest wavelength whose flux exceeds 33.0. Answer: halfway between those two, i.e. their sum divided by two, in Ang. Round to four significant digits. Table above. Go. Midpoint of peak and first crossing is 4962 Ang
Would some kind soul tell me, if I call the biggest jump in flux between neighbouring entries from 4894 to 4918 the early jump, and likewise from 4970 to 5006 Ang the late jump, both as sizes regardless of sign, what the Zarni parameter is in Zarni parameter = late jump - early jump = -1.0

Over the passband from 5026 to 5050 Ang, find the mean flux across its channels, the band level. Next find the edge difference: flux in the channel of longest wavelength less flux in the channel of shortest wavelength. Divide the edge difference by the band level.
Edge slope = -0.037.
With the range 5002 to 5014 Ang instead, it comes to -0.014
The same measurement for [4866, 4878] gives -0.008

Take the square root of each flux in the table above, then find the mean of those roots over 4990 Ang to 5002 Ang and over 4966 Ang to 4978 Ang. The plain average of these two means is 5.74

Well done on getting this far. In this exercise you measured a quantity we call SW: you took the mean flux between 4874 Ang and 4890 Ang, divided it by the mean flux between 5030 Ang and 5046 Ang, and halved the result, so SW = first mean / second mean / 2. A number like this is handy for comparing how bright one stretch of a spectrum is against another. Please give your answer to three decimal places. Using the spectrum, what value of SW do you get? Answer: 0.513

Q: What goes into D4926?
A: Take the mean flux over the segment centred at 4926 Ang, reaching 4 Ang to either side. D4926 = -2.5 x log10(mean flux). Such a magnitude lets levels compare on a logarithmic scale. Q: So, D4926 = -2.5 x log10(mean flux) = -3.767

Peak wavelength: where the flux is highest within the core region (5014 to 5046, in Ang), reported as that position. 5024.0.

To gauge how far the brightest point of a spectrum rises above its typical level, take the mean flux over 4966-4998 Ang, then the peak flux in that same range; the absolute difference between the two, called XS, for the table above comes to 1.3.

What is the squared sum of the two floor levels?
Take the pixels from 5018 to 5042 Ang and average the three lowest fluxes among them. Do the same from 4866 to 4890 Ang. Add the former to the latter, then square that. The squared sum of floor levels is 4171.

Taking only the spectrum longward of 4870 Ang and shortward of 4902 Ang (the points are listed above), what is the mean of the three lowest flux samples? 32.0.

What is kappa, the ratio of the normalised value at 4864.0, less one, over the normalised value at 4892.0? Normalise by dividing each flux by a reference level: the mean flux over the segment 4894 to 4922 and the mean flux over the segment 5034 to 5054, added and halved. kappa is -0.030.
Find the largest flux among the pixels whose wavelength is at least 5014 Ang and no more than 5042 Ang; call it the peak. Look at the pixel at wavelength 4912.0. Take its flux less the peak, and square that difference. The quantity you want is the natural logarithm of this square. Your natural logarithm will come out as 2.26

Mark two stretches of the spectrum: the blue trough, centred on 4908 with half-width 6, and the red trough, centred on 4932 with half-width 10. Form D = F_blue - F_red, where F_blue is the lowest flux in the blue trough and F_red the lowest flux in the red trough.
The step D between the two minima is 1.0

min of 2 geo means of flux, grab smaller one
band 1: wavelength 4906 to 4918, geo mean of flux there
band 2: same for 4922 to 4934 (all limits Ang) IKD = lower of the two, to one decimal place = 32.2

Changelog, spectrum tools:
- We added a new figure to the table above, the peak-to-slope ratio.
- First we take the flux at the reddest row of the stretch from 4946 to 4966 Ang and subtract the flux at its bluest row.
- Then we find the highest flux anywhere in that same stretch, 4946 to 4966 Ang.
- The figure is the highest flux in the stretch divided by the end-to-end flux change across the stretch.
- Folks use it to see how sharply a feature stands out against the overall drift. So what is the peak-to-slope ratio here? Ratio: 33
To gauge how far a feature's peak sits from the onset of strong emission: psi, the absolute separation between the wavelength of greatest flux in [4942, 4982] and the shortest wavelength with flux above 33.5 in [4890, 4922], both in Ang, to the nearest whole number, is 80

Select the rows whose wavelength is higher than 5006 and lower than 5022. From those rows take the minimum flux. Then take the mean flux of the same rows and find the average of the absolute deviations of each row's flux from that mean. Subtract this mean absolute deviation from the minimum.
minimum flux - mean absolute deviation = 31.5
